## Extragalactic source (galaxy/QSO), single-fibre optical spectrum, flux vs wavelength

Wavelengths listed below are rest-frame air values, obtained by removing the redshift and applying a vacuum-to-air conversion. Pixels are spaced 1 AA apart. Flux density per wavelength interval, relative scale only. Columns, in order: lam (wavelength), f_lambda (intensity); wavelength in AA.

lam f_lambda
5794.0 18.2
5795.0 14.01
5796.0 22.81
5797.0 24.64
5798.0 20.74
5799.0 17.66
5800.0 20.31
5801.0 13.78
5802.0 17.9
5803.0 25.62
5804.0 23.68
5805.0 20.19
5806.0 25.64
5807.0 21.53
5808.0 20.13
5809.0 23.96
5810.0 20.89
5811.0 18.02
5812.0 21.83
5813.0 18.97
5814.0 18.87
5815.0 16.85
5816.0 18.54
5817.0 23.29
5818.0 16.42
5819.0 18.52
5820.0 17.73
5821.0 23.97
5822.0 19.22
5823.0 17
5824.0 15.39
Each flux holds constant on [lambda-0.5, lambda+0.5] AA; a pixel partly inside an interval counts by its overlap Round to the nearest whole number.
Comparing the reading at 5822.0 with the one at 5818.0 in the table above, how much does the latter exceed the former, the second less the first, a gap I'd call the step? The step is -3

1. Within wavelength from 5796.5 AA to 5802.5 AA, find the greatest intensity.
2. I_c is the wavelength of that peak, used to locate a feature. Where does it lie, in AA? 5797.0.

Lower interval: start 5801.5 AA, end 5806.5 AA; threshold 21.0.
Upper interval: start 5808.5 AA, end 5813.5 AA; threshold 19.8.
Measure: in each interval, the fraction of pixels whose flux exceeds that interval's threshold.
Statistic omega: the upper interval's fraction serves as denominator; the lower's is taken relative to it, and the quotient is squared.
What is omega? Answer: 1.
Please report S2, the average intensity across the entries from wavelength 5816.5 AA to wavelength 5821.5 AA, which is 20.0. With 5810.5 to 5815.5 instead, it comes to 18.9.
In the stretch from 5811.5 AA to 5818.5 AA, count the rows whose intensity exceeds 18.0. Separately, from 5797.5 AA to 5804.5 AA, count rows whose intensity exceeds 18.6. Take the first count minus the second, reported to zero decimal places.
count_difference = 1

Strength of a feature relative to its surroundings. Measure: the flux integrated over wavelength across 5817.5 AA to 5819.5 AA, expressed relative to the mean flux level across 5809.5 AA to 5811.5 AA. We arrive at 1.80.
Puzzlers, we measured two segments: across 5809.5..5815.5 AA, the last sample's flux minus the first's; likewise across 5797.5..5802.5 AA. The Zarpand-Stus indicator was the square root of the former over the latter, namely 1.2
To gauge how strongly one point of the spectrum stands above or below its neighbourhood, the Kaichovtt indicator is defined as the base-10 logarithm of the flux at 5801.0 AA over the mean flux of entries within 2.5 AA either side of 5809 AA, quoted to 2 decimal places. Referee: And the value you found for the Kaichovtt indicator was -0.18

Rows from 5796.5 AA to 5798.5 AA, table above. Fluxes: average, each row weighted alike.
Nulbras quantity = 22.7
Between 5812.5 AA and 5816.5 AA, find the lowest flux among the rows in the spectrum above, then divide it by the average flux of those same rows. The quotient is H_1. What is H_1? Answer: 0.920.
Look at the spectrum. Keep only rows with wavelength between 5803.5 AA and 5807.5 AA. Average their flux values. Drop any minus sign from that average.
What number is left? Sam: 22.8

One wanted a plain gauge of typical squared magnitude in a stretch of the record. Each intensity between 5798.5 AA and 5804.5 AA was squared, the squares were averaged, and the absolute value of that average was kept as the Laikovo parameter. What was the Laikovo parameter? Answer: 409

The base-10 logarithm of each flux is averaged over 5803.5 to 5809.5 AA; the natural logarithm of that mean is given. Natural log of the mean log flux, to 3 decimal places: 0.301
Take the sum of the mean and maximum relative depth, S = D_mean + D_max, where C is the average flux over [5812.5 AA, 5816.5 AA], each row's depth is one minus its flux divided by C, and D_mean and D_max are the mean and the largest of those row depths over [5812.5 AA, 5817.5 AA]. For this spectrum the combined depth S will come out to 0.0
